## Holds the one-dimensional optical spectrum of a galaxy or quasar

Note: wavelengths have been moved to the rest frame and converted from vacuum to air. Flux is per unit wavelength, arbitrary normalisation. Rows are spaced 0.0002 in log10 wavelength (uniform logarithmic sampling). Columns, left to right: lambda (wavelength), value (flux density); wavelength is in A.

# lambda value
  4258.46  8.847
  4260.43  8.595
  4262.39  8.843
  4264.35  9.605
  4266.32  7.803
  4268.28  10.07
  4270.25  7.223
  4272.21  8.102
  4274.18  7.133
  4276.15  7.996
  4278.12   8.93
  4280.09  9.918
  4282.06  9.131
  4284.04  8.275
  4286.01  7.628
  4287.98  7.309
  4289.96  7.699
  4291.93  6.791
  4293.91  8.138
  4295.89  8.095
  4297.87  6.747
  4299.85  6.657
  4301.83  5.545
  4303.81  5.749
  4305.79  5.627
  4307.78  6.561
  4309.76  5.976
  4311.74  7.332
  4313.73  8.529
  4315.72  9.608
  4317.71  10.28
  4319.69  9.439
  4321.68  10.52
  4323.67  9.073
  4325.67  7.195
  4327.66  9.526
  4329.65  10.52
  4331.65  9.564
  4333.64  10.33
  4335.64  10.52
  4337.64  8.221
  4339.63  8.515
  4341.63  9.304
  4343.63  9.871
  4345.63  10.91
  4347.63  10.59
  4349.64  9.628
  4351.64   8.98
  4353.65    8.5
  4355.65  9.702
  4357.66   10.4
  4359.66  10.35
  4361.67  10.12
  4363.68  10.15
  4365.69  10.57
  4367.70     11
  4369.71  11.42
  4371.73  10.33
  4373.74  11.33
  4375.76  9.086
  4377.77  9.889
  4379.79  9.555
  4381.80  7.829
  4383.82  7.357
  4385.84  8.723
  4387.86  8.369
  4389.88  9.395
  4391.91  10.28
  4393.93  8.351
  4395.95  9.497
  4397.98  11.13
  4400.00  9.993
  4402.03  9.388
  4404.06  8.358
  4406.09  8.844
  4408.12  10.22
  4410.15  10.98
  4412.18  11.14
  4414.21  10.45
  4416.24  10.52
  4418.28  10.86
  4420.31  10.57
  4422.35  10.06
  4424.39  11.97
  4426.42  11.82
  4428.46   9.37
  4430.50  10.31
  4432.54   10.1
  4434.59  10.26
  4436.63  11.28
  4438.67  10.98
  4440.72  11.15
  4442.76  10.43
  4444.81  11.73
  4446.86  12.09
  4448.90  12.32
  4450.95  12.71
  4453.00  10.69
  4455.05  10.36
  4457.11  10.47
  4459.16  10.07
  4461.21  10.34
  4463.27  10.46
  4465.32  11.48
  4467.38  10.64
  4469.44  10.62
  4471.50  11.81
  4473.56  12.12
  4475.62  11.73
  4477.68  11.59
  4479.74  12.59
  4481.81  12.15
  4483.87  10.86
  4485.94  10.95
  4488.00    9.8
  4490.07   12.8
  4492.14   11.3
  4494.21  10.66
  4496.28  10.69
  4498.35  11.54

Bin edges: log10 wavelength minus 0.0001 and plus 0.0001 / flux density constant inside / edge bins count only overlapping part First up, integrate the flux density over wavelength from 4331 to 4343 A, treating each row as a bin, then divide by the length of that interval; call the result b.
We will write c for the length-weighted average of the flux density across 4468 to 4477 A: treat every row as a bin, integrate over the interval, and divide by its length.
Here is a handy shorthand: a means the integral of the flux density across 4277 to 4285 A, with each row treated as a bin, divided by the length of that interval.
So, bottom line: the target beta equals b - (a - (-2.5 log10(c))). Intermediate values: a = 9.0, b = 9.4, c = 11.5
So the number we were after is -2.3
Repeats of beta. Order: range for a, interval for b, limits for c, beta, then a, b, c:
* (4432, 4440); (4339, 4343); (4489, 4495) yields -4.3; 10.7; 9.0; 11.6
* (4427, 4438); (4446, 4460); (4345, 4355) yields -1.6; 10.3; 11.3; 9.7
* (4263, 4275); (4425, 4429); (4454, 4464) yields 0.0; 8.4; 10.9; 10.3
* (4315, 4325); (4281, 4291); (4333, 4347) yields -4.1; 9.7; 8.0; 9.7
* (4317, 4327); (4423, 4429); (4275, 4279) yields -0.5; 9.3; 11.1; 8.4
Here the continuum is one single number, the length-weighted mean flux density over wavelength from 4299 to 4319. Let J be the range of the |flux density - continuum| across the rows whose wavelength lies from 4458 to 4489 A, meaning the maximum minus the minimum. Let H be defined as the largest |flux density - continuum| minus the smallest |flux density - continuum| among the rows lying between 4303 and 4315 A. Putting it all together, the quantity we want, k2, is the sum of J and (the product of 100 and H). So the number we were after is 153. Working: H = 1.50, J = 2.8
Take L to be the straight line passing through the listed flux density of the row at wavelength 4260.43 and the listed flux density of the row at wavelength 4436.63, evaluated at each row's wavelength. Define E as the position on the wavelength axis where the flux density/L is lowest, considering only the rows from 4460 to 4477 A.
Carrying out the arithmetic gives 4461.21 A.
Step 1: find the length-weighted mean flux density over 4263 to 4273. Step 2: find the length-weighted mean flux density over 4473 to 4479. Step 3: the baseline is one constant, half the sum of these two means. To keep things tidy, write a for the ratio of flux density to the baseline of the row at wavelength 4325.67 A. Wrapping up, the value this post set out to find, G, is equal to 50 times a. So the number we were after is 35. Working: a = 0.7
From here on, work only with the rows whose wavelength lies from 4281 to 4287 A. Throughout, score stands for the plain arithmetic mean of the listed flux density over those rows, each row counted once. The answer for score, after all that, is 8.3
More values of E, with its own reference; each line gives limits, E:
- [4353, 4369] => 4353.65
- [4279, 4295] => 4291.93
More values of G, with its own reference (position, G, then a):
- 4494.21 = 52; 1.0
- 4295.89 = 40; 0.8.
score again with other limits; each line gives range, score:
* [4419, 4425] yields 10.9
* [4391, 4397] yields 9.4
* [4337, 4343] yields 8.7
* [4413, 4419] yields 10.6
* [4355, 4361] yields 10.2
